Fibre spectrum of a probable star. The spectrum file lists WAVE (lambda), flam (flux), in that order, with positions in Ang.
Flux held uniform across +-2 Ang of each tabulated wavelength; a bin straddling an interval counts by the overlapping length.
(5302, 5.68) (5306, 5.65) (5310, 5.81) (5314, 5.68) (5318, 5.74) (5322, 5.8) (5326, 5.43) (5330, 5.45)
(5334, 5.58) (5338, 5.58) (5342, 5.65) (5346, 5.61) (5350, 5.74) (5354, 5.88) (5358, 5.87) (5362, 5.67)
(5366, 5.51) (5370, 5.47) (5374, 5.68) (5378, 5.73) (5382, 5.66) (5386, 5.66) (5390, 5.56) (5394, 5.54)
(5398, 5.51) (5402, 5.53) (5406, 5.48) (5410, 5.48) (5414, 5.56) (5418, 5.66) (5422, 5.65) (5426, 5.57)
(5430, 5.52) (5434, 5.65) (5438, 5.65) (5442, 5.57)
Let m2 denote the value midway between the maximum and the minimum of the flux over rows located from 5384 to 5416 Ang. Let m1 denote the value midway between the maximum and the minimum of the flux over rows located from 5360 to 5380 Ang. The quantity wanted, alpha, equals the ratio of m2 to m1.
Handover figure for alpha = 0.99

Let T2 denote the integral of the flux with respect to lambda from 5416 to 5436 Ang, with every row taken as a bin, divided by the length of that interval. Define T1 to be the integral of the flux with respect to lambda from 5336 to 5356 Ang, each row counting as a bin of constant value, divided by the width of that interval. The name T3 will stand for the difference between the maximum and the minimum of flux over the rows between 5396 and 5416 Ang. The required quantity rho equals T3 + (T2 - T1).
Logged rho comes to 0.00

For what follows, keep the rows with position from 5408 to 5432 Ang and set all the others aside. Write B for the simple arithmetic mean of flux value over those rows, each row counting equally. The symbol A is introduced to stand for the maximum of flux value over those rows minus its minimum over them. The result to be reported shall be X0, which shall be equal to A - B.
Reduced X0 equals -5.39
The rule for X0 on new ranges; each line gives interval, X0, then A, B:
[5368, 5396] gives -5.35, 0.26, 5.61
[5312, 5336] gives -5.24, 0.37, 5.61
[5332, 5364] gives -5.40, 0.30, 5.70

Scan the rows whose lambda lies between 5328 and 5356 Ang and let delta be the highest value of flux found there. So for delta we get 5.88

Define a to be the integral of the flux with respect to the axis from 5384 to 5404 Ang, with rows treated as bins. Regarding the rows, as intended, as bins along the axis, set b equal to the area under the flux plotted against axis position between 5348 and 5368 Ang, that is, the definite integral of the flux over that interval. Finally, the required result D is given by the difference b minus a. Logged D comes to 3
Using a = 111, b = 114.7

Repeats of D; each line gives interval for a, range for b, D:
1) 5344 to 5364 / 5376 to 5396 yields -2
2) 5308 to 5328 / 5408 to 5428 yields -2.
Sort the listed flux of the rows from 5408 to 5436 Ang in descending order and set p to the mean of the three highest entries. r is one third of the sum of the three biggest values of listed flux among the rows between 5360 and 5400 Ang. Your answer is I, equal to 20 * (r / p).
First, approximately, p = 5.65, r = 5.69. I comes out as 20.1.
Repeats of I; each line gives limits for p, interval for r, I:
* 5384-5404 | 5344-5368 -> 20.9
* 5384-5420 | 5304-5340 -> 20.6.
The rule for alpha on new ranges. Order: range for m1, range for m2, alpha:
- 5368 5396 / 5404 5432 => 0.99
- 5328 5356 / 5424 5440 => 0.99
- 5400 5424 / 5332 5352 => 1.02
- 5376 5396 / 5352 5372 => 1.01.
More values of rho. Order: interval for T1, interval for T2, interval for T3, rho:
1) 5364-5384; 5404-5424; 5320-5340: 0.33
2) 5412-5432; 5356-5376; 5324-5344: 0.27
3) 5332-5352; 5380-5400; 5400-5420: 0.13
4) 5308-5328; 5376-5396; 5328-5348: 0.14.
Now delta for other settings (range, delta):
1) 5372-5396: 5.73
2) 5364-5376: 5.68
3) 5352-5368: 5.88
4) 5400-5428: 5.66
